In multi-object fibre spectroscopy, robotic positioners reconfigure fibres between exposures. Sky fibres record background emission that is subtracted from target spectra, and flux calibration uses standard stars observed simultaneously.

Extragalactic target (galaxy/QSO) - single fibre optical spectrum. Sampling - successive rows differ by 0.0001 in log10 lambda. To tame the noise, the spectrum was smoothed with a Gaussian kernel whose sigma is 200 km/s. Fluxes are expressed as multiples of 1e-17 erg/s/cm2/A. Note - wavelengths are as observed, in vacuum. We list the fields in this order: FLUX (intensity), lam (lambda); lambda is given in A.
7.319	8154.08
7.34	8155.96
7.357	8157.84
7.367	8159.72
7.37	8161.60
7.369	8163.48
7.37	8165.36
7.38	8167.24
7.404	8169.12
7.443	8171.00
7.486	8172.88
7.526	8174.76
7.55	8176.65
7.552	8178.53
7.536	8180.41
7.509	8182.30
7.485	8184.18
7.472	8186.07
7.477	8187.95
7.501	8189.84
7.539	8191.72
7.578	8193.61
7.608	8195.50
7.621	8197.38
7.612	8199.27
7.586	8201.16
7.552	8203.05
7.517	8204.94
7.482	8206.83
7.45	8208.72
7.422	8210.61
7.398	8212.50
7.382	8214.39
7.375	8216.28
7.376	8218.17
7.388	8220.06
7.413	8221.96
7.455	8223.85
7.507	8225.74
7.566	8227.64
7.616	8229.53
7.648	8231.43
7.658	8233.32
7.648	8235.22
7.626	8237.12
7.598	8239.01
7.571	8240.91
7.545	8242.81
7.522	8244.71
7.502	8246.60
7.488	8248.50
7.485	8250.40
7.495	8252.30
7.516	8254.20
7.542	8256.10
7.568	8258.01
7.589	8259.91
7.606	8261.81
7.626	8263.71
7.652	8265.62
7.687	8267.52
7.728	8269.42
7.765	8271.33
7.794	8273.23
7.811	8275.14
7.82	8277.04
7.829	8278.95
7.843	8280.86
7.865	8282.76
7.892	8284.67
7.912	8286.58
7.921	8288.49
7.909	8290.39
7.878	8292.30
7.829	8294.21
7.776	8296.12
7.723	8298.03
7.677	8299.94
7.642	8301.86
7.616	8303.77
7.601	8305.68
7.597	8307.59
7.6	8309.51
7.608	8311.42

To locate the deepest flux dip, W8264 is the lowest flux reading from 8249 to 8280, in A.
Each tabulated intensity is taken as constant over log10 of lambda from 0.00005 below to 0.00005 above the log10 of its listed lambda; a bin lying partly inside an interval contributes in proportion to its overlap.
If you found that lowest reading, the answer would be 7.485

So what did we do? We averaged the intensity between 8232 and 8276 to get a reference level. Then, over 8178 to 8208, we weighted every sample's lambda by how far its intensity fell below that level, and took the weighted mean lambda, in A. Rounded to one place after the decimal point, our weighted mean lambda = 8190.9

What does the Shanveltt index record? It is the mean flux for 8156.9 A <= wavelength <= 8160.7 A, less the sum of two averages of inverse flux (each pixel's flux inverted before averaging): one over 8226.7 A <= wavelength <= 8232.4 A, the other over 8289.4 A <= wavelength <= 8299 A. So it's 7.10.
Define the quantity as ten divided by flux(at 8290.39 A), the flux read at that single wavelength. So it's 1.26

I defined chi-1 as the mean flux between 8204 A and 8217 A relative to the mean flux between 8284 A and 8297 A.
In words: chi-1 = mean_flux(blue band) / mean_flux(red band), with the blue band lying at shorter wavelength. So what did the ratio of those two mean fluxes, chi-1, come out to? 0.944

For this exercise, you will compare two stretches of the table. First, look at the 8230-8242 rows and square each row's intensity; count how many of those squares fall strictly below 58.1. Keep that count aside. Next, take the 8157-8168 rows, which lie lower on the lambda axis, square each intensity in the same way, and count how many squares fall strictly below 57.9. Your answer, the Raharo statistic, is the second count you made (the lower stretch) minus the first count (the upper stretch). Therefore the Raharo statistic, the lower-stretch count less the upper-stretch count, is 4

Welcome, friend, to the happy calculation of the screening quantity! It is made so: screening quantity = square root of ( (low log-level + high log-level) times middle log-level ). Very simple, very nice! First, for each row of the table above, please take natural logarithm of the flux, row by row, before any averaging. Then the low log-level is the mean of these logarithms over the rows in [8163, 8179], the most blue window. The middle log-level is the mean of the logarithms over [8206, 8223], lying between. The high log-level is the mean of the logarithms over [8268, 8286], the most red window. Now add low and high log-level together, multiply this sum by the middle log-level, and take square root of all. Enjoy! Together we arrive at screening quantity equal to 2.85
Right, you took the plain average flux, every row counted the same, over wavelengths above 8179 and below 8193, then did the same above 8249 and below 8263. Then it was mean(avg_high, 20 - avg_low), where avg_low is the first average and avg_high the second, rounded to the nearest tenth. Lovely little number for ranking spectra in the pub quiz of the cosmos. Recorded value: 10.0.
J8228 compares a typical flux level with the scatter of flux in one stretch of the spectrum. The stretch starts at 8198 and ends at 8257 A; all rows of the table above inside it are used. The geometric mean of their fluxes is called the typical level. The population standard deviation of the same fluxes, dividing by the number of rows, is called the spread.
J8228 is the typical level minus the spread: 7.43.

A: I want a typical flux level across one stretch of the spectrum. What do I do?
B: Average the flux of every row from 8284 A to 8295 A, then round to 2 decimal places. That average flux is 7.89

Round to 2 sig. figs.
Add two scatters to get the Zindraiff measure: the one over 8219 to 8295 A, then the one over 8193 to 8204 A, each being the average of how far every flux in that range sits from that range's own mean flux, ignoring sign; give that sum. 0.15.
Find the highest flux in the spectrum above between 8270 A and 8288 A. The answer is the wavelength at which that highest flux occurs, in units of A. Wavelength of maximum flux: 8286.58 A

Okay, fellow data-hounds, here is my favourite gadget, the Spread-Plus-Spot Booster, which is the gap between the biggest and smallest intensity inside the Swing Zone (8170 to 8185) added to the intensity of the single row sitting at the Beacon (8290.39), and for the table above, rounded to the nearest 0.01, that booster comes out 8.02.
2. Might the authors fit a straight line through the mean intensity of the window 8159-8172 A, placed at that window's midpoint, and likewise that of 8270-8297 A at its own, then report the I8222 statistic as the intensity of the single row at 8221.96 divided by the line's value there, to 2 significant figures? 0.97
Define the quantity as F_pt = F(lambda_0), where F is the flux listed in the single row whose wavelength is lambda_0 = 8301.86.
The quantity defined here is 7.642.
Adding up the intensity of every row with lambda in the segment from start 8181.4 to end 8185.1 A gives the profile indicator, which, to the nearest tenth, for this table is 15.0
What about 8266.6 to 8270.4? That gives 15.4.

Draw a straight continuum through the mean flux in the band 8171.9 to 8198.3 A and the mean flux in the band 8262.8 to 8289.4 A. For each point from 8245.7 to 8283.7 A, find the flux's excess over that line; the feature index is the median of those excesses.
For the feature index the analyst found -0.12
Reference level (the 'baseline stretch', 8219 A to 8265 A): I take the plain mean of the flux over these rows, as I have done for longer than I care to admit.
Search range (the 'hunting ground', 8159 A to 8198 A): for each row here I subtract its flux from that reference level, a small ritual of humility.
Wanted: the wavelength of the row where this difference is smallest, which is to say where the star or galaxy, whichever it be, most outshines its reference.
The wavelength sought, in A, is 8197.38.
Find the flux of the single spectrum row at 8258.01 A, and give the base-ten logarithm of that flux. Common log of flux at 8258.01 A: 0.879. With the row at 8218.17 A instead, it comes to 0.868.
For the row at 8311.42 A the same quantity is 0.881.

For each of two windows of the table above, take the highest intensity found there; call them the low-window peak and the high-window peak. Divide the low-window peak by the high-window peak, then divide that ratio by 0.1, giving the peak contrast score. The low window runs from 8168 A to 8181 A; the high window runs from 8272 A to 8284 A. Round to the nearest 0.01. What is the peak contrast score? 9.60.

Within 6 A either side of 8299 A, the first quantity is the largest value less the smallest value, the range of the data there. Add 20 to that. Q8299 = 20.21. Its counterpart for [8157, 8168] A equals 20.02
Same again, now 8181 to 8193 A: 20.07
